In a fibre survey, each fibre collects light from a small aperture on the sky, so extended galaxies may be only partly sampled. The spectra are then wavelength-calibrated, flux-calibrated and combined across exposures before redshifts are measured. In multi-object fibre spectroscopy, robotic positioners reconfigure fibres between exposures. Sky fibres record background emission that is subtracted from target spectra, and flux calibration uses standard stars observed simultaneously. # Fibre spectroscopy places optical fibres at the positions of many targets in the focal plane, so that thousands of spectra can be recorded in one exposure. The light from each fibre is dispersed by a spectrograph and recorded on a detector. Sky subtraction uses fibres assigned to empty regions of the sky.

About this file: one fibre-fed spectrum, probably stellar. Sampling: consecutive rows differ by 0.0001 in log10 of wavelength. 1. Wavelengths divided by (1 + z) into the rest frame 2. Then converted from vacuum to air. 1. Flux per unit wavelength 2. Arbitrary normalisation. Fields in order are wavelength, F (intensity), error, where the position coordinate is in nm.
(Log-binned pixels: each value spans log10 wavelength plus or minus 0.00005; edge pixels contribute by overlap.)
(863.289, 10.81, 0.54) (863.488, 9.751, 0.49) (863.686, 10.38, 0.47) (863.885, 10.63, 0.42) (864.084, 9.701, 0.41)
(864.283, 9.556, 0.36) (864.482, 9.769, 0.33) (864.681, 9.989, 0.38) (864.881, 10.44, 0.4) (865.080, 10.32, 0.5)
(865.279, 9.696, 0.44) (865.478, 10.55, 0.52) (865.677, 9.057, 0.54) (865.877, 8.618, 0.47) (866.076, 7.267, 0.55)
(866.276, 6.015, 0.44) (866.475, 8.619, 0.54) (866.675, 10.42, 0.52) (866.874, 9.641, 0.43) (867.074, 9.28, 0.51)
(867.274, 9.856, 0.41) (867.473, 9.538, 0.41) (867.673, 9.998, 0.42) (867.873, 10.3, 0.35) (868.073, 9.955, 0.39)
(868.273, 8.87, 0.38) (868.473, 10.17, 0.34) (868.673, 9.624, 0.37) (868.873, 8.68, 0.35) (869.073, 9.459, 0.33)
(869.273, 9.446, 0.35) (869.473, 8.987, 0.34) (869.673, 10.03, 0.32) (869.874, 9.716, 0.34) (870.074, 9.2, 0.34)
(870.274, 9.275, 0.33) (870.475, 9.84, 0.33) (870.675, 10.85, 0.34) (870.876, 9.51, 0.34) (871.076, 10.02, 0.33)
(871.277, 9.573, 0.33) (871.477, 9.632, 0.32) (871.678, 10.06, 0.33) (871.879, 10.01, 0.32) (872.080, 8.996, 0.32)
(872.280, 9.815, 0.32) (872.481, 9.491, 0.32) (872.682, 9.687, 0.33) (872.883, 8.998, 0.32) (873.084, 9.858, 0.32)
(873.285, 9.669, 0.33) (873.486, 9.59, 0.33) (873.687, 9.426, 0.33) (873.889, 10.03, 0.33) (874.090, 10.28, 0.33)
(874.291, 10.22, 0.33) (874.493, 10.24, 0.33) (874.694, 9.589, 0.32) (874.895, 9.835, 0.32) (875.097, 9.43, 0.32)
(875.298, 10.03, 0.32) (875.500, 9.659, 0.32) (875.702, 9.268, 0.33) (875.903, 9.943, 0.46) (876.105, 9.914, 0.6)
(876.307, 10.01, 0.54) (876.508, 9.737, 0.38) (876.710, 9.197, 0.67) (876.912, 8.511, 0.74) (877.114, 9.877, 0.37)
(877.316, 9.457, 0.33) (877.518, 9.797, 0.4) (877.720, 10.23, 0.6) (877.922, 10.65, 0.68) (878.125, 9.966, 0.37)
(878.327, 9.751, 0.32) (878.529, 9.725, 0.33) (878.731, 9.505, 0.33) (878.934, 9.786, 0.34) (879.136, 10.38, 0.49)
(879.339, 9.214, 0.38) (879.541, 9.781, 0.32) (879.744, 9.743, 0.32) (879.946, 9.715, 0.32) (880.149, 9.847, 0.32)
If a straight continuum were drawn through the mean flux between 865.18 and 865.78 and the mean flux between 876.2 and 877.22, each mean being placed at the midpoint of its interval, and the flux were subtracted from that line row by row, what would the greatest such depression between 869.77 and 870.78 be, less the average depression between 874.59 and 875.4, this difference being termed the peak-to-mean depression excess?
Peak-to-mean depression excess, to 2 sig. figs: 0.65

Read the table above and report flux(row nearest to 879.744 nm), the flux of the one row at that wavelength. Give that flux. 9.743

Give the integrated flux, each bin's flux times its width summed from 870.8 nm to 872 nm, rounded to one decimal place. 11.8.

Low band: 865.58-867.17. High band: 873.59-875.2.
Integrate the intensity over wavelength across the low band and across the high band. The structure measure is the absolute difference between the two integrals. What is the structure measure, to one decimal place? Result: 2.2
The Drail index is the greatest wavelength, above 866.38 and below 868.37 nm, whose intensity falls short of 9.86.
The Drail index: 868.273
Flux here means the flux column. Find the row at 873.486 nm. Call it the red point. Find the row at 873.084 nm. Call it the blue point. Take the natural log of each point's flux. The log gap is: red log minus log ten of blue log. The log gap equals 1.90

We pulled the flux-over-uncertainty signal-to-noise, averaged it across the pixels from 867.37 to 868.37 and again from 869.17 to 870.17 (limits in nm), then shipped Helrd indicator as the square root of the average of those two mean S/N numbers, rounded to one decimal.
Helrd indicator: 5.2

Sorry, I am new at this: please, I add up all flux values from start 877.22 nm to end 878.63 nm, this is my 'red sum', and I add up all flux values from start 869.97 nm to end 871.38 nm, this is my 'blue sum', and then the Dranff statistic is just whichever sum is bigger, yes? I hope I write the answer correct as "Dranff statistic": 69.6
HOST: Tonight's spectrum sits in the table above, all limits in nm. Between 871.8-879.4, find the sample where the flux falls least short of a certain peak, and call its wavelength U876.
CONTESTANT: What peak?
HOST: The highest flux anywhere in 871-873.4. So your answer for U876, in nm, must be 877.922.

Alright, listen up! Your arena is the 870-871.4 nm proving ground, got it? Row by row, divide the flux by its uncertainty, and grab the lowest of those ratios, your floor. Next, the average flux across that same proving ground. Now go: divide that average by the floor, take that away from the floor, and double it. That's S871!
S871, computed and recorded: 53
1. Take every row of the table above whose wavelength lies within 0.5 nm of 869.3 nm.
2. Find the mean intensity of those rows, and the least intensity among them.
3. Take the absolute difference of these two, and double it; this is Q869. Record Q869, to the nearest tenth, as 1.3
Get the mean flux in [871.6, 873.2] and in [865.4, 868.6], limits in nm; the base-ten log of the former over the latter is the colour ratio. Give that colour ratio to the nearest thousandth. 0.016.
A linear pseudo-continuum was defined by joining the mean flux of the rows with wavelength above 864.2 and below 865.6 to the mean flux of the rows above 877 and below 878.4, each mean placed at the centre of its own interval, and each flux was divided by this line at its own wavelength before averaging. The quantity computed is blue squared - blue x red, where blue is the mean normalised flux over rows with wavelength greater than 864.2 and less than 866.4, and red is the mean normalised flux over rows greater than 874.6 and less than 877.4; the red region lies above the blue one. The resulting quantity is -0.04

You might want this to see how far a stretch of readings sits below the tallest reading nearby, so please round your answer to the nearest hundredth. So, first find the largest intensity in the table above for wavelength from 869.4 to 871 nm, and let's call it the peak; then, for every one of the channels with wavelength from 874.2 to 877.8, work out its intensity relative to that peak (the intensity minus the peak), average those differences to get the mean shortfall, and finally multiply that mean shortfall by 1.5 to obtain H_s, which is -1.70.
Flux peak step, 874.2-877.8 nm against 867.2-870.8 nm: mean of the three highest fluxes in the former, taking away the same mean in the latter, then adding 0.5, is 0.29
